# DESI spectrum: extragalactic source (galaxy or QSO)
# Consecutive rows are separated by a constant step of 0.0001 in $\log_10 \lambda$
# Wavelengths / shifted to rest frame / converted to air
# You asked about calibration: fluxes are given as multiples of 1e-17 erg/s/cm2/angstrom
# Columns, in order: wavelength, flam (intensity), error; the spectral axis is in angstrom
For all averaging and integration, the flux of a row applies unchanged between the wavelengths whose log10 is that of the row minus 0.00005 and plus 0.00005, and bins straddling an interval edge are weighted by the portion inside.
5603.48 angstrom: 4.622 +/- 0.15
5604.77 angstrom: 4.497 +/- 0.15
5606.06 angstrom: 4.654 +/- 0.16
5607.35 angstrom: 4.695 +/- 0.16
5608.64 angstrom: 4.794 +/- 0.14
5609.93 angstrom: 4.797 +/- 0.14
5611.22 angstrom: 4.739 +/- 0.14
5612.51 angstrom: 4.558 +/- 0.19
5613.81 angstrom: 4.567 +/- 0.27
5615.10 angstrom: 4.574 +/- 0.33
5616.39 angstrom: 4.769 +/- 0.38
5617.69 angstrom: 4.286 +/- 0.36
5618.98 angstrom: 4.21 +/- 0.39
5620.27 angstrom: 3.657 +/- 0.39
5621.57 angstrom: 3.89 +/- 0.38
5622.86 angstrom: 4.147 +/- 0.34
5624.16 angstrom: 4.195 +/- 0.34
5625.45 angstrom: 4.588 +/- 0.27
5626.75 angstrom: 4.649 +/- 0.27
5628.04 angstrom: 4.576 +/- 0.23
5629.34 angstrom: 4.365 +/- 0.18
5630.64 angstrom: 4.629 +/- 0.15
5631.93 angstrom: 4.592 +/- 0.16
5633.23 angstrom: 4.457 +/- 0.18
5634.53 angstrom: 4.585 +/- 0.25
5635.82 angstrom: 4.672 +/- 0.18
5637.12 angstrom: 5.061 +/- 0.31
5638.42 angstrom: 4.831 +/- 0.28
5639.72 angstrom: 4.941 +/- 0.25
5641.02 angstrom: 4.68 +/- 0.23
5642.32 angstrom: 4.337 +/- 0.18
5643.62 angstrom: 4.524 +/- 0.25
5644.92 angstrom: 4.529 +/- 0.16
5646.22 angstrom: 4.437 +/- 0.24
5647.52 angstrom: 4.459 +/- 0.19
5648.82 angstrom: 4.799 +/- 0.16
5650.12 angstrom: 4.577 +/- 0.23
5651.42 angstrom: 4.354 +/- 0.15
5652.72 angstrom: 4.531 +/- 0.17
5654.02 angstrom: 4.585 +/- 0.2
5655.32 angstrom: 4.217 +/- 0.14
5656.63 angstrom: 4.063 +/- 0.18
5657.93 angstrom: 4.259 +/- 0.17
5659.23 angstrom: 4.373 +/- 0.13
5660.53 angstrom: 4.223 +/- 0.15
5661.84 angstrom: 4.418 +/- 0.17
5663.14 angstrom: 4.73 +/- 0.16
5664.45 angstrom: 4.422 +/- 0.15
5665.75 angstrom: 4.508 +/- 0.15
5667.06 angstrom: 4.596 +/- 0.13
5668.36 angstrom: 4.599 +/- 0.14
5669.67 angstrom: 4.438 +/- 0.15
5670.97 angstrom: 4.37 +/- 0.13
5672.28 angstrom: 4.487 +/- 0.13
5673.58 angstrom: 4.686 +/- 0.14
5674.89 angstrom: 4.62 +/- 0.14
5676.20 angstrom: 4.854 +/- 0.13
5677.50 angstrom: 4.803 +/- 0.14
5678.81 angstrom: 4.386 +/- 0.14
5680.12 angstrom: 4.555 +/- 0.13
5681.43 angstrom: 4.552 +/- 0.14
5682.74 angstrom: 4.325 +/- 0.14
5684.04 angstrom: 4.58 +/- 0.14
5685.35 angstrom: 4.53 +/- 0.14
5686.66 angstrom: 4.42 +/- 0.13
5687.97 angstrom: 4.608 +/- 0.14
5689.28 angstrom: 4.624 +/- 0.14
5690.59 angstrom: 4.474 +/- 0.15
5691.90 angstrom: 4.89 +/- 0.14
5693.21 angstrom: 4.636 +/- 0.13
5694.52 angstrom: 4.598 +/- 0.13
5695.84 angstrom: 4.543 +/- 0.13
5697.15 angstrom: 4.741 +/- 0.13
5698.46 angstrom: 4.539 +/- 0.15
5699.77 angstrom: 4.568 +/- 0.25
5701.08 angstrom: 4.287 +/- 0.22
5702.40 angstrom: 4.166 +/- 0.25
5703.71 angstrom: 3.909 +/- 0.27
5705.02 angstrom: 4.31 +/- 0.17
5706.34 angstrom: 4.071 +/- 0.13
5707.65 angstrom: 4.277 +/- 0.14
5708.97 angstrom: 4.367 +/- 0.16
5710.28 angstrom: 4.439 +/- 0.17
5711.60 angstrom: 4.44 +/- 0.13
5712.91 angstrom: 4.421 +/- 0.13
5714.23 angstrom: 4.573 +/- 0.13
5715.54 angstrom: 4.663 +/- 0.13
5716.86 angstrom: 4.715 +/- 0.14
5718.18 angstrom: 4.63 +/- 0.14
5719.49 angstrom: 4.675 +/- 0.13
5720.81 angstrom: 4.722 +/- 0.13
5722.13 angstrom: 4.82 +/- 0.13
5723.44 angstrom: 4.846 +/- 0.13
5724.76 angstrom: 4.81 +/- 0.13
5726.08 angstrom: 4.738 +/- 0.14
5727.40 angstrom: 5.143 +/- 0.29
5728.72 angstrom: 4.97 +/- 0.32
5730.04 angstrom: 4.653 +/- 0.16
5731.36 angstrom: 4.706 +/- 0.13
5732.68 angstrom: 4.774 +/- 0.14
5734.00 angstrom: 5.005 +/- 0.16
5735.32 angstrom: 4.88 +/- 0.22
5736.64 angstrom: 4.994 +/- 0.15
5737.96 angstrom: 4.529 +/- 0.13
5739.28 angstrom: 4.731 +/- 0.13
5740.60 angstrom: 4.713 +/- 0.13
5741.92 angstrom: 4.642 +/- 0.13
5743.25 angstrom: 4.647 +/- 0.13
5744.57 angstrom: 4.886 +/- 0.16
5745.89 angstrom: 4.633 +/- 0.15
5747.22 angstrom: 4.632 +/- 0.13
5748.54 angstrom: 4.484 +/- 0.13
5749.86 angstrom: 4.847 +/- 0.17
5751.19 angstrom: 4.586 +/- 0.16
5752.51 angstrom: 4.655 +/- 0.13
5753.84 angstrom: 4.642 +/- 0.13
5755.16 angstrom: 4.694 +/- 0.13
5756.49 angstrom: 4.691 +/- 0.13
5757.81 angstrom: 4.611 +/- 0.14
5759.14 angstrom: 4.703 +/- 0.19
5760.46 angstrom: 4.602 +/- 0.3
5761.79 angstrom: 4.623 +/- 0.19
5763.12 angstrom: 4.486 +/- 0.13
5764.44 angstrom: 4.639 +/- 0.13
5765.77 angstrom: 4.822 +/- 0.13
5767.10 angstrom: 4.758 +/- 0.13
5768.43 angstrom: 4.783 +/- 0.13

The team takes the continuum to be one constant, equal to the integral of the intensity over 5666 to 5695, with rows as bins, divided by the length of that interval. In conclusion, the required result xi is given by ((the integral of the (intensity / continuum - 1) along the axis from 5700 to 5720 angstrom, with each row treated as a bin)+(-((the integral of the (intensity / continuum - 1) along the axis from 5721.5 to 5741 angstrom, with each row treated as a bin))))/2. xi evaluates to -0.9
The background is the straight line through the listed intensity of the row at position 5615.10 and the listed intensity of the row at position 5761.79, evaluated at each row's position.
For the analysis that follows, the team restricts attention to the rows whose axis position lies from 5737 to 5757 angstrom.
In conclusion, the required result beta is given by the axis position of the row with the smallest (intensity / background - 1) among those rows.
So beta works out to 5748.54 angstrom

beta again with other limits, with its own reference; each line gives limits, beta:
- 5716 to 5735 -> 5718.18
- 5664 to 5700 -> 5682.74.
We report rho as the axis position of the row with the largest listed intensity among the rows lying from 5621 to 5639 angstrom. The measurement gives 5637.12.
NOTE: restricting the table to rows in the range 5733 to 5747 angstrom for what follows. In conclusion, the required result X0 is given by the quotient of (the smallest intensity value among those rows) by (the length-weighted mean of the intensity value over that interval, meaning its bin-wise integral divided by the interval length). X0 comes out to 0.95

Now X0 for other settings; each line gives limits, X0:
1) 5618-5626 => 0.89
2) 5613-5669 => 0.82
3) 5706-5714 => 0.93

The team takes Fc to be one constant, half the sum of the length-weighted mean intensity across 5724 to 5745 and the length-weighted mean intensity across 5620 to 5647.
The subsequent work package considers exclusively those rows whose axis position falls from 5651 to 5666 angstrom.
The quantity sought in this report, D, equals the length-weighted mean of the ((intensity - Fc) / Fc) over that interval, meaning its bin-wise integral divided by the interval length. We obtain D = -0.057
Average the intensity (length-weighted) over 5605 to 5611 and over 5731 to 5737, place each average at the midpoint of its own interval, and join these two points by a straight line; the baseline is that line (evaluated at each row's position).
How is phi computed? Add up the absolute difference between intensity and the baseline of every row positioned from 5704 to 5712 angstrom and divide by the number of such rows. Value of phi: 0.53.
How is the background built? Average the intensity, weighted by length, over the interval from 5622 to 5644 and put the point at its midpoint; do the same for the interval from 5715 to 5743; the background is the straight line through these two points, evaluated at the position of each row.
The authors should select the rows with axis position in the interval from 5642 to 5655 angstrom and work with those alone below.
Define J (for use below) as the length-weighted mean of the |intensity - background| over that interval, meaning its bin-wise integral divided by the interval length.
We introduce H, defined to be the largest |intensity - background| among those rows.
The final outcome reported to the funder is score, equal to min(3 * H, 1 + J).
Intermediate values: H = 0.26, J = 0.13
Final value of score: 0.77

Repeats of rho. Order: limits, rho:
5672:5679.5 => 5676.20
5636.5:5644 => 5637.12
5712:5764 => 5727.40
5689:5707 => 5691.90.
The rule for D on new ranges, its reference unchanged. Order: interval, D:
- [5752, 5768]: 0.002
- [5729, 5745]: 0.025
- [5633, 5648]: -0.004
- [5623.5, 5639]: -0.011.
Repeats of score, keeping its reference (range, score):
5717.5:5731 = 1.11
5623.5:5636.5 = 1.07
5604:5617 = 0.82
